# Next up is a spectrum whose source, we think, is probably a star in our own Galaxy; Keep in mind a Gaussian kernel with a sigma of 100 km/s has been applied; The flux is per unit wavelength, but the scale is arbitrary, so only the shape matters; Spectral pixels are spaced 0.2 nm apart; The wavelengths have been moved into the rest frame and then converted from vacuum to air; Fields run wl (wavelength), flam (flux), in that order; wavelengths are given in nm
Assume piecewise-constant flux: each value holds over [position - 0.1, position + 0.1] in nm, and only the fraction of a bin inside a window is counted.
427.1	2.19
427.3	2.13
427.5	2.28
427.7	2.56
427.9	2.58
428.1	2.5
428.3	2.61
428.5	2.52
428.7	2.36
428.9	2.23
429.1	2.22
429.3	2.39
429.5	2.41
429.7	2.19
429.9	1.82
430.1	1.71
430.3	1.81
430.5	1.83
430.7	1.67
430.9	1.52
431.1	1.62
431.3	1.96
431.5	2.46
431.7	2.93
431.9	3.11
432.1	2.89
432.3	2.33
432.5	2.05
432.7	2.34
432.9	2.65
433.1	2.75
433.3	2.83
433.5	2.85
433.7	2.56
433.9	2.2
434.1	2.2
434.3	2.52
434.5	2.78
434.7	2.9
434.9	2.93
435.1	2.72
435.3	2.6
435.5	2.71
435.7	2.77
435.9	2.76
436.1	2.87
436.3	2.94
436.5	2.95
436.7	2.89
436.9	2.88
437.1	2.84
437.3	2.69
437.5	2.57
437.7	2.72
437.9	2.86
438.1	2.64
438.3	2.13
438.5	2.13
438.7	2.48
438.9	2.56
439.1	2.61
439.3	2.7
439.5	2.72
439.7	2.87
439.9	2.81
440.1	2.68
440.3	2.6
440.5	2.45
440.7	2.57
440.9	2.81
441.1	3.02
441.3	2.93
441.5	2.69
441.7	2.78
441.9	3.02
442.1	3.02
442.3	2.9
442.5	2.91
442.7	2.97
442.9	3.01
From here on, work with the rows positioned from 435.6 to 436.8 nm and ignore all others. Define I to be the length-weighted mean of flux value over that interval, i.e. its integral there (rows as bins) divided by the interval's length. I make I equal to 2.86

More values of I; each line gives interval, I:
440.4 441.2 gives 2.71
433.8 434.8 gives 2.52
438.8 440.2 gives 2.71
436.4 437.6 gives 2.80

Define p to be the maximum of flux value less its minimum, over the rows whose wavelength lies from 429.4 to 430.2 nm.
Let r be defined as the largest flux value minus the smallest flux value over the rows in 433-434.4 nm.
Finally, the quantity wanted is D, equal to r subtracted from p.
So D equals 0.05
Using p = 0.70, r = 0.65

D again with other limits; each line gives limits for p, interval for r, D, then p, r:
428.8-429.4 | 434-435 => -0.56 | 0.17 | 0.73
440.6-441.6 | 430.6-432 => -1.14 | 0.45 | 1.59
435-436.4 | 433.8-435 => -0.39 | 0.34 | 0.73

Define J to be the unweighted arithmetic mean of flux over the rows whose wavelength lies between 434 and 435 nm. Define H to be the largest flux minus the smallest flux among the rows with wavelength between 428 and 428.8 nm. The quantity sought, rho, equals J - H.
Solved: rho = 2.42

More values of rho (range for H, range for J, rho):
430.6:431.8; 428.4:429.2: 0.92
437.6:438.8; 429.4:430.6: 1.23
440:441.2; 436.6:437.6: 2.20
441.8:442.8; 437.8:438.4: 2.42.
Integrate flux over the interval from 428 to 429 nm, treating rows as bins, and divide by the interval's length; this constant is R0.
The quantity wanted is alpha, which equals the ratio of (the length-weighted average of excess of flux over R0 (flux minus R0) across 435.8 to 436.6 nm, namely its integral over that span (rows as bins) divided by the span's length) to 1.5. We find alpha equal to 0.29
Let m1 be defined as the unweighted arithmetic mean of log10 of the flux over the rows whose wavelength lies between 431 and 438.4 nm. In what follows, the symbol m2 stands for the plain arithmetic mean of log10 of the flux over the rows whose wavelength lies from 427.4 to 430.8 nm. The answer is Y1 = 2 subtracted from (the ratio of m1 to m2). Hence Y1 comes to -0.8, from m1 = 0.42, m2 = 0.34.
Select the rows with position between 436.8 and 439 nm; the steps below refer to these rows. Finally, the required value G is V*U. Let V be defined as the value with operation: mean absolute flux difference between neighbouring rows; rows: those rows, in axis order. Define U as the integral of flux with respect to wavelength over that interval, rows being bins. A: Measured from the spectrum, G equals 1.00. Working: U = 5.7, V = 0.176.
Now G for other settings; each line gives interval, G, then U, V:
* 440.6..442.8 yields 0.82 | 6.3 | 0.130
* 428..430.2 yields 0.69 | 5.0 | 0.139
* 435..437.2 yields 0.37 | 6.2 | 0.060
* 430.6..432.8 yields 1.54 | 5.0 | 0.309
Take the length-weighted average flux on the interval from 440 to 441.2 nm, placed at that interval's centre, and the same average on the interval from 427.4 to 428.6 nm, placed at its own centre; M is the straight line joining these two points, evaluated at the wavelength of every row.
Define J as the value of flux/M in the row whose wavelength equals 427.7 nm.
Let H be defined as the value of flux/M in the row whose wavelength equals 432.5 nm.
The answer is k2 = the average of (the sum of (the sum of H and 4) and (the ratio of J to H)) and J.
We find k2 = 3.55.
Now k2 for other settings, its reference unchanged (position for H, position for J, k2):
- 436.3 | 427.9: 3.53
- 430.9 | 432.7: 3.51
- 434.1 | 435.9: 3.57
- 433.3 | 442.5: 3.57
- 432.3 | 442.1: 3.63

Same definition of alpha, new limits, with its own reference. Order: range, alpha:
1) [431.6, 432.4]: 0.25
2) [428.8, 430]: -0.16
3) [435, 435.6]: 0.16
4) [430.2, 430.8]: -0.45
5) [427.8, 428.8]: 0.05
